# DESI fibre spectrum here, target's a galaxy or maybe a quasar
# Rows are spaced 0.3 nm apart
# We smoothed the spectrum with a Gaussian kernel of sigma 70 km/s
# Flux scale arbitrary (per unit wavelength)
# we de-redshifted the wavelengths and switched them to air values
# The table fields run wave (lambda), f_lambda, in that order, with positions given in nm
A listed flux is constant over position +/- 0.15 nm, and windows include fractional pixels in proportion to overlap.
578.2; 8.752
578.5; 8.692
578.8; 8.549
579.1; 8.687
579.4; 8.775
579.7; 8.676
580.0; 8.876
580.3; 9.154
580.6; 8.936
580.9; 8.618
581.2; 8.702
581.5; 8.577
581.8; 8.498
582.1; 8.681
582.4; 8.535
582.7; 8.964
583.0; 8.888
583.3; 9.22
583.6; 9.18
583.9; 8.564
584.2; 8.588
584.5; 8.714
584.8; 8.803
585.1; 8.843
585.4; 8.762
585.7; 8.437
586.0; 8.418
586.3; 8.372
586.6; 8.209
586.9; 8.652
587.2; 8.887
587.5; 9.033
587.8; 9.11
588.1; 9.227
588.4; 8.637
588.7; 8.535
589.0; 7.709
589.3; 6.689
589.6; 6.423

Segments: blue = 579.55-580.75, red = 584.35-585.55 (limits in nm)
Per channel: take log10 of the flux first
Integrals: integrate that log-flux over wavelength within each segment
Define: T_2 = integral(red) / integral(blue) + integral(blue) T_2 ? 2.13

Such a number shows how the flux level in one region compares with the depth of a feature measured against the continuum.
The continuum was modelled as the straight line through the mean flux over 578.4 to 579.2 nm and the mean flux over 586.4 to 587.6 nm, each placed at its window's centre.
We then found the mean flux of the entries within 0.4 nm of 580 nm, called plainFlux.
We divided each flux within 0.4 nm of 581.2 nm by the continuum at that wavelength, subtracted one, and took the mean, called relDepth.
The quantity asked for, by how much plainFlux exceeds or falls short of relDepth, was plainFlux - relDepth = 8.90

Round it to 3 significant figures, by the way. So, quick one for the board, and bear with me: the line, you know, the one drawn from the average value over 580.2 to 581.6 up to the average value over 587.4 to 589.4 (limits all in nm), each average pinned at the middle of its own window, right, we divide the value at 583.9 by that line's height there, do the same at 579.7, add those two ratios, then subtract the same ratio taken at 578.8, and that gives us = 1.01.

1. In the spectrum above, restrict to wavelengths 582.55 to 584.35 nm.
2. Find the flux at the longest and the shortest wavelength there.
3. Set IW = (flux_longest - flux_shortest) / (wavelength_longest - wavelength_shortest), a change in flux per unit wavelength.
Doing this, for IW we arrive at -0.3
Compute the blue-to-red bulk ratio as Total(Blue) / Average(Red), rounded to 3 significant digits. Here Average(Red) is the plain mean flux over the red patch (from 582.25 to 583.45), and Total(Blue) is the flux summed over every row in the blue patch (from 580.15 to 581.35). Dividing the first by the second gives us 3.98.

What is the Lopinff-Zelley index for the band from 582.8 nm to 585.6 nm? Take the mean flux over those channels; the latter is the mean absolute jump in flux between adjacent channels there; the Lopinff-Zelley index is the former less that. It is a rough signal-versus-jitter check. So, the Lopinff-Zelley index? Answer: 8.67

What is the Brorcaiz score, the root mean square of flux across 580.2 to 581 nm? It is 8.91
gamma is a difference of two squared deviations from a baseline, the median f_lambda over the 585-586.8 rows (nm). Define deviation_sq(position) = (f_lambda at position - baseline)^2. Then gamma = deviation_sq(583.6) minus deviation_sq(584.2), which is 0.54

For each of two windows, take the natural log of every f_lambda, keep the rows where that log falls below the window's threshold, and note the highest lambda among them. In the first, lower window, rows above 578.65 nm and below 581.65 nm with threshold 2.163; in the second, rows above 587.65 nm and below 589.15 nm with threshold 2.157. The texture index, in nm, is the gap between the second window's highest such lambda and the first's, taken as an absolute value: 7.50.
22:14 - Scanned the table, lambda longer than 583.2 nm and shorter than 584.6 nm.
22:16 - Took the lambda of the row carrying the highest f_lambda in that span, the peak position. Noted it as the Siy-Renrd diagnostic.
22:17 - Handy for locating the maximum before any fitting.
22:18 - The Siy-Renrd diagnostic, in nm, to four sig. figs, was 583.3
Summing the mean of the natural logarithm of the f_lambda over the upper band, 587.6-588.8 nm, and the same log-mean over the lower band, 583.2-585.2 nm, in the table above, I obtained 4.36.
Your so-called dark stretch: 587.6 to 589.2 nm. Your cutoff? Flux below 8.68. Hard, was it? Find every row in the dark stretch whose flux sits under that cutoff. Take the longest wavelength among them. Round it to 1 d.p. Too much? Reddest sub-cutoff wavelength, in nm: 589.0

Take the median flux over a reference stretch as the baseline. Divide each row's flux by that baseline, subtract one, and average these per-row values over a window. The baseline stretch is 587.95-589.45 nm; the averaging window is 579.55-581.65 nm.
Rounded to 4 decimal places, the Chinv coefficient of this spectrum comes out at 0.0300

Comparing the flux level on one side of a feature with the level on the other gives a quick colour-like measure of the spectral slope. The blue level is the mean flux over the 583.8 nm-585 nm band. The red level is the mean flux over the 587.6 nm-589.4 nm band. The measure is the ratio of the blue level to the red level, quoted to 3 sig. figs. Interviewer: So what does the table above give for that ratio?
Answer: 1.04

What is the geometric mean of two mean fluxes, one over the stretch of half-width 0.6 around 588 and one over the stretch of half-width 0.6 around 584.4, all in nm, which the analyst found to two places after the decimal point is 8.83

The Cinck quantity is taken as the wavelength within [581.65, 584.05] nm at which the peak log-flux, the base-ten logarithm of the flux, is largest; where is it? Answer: 583.3 nm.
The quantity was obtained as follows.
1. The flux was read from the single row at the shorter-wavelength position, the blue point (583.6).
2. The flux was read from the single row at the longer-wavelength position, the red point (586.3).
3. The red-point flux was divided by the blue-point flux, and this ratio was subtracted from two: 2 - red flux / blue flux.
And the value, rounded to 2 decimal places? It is 1.09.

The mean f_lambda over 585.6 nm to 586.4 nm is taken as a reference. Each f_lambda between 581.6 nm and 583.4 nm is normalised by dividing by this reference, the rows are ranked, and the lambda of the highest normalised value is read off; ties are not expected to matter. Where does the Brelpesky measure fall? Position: 583.3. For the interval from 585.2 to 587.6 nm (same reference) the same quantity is 587.5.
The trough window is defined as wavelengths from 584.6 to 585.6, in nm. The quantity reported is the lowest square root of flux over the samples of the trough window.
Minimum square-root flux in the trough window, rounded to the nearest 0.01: 2.96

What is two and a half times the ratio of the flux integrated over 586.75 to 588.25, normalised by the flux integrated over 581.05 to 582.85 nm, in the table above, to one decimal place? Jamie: 2.2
